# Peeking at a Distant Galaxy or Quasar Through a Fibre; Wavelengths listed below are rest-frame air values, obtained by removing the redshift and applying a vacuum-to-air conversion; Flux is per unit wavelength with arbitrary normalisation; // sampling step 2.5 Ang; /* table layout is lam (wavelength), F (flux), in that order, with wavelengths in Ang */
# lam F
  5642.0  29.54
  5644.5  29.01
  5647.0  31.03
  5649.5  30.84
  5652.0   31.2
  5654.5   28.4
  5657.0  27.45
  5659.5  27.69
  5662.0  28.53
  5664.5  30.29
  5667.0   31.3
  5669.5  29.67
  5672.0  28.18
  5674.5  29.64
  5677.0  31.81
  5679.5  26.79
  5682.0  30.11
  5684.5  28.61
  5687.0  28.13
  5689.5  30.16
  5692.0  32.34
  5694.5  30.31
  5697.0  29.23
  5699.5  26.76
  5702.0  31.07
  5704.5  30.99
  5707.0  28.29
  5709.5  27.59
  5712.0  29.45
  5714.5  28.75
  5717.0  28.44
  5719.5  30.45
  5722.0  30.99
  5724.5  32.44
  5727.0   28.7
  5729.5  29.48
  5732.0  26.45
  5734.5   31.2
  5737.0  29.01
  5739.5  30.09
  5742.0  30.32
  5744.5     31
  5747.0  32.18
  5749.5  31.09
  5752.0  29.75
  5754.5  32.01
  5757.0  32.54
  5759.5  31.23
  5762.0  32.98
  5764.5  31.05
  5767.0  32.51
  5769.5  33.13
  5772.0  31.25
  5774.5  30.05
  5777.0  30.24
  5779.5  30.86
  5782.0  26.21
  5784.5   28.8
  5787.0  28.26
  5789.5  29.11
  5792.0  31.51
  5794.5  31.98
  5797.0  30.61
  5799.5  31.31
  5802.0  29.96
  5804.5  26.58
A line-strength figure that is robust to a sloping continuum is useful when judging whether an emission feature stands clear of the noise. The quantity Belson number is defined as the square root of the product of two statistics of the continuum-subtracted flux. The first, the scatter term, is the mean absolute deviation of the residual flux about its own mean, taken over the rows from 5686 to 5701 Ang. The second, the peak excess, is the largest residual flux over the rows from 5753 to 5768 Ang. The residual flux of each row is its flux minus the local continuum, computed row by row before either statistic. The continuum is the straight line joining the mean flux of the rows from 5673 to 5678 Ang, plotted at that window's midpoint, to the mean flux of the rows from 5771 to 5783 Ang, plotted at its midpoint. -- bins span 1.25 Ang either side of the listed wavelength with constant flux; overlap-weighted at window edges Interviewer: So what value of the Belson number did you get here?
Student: 2.11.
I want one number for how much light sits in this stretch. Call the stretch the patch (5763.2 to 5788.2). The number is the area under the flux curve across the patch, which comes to 756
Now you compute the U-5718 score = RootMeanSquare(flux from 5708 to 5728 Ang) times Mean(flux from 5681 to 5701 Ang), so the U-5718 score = 873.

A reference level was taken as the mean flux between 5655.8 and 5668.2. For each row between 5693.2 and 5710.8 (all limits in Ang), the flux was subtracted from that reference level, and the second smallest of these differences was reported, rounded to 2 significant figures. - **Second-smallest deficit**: -1.9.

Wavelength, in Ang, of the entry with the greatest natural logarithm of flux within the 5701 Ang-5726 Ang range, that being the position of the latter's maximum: 5724.5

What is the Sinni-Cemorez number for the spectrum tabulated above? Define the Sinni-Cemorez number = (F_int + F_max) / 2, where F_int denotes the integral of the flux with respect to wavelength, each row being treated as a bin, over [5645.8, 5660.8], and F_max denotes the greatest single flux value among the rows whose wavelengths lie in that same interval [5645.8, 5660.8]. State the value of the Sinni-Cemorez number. 236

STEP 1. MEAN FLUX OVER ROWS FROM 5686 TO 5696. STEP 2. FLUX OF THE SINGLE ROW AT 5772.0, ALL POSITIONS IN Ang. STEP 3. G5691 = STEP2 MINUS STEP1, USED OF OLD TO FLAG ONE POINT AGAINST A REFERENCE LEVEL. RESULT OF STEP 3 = 1.0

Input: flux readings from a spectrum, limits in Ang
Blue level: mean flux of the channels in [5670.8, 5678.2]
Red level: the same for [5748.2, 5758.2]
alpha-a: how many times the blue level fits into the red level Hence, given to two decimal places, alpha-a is 1.05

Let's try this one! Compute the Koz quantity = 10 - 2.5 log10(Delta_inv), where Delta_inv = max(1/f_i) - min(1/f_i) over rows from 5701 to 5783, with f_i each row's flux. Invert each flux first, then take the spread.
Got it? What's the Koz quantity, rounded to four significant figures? 15.25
